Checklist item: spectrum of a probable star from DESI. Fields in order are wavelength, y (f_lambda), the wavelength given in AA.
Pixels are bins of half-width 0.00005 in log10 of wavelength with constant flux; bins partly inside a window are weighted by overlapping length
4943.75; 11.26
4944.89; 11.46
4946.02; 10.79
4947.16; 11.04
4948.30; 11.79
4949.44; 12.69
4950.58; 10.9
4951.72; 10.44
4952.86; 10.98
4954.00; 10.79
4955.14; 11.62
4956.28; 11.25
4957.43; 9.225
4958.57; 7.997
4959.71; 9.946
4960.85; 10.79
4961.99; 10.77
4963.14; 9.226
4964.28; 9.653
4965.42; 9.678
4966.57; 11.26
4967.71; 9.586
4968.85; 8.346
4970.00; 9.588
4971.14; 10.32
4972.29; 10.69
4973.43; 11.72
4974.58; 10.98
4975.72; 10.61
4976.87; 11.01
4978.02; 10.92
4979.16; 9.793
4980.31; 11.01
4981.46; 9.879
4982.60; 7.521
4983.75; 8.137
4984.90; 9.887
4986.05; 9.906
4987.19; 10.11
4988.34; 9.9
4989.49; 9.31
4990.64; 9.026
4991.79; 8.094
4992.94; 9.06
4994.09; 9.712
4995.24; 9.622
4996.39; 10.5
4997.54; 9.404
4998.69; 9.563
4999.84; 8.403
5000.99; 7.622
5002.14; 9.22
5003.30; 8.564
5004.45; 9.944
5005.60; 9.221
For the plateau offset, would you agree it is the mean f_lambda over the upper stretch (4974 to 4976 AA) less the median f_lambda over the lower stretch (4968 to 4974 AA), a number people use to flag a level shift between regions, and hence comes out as 0.5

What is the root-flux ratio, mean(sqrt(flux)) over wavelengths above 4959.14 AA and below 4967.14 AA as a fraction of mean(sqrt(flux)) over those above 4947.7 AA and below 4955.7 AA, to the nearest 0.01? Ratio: 0.95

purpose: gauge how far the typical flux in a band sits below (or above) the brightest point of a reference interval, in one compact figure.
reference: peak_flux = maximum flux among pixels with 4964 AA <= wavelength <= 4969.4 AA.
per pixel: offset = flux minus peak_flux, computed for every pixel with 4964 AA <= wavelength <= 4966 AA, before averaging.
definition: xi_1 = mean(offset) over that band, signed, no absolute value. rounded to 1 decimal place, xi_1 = -1.6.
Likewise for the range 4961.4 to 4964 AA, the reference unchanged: -1.3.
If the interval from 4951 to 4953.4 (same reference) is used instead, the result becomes -0.5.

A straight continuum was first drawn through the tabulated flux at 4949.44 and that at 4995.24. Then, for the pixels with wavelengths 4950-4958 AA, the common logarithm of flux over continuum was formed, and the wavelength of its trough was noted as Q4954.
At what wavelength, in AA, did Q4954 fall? 4957.43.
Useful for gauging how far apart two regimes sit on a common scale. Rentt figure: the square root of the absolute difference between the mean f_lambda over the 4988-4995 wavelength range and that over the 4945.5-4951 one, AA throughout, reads 1.5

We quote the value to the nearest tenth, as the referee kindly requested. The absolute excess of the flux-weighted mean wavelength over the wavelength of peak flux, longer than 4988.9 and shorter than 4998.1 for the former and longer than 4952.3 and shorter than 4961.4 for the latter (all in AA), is 38.5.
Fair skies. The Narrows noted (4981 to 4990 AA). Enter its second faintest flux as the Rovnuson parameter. 8.137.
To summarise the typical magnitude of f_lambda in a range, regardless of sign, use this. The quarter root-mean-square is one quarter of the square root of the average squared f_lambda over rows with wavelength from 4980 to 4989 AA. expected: 2.40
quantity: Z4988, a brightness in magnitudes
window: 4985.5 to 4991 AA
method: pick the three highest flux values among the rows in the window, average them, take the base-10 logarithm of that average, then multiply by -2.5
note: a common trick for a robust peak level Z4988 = -2.50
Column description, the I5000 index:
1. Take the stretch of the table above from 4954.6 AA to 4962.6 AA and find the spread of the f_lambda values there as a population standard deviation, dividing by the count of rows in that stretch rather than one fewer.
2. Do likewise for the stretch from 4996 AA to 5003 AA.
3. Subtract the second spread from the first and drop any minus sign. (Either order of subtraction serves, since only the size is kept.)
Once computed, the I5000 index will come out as 0.27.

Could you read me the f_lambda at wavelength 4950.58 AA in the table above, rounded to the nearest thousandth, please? 10.900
